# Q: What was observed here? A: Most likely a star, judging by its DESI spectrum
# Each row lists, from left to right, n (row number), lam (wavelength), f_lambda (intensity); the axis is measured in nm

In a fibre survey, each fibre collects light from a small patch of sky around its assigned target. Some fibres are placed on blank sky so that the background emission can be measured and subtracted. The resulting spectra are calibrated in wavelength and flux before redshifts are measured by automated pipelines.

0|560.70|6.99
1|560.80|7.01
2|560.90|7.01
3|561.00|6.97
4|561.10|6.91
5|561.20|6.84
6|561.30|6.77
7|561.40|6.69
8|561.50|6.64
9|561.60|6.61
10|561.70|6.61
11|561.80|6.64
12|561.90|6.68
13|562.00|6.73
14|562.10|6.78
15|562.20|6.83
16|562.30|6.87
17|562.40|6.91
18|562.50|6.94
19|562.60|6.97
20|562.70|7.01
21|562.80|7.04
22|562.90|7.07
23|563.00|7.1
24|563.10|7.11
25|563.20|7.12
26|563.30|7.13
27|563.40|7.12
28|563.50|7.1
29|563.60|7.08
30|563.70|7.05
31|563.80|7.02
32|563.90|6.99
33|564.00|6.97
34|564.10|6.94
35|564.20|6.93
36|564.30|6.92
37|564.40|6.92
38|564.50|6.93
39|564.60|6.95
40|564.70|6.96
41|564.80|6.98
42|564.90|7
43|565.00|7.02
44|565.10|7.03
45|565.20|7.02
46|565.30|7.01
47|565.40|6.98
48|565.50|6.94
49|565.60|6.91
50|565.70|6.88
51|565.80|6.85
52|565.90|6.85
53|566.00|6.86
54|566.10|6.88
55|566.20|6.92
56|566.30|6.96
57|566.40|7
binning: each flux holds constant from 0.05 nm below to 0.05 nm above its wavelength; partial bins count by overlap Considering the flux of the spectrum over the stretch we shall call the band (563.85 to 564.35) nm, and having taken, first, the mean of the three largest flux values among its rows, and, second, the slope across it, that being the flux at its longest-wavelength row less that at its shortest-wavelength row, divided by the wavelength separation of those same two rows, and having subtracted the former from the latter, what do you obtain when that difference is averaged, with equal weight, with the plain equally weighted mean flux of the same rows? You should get -0.10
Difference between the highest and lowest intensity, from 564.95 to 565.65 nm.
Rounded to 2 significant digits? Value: 0.12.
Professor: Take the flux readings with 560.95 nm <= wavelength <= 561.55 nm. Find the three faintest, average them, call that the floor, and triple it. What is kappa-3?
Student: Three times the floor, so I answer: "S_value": 20.1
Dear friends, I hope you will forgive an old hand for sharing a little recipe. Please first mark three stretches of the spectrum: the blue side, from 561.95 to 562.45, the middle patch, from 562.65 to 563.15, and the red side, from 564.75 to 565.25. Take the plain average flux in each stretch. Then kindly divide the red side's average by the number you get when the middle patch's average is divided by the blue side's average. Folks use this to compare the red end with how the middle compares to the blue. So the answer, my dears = 6.8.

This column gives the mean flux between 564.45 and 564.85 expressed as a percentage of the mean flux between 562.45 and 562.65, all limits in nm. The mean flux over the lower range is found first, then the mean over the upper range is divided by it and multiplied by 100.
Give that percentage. 100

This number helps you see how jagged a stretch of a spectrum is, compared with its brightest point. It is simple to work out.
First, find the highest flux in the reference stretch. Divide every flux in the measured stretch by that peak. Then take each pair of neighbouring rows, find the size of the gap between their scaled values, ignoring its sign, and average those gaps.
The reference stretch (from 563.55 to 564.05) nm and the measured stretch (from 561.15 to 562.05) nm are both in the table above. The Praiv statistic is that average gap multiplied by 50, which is 0.309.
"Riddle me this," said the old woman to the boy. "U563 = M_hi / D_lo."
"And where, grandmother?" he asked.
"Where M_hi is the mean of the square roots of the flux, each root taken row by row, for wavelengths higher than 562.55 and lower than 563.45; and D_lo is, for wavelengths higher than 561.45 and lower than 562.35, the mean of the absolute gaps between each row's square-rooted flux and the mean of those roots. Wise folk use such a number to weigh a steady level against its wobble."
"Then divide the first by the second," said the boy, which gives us 168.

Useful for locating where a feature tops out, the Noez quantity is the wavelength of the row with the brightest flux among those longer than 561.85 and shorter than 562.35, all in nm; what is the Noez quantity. 562.30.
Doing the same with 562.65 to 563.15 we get 563.10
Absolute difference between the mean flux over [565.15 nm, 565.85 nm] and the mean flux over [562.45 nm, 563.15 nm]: 0.09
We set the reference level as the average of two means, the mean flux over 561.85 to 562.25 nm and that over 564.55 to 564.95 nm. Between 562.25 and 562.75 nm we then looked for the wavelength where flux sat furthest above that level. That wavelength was 562.70 nm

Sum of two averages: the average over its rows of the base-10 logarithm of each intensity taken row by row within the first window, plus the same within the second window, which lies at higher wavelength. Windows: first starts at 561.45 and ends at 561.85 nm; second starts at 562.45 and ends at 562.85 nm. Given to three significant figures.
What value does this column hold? 1.67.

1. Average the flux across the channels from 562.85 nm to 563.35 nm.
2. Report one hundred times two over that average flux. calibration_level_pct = 28.1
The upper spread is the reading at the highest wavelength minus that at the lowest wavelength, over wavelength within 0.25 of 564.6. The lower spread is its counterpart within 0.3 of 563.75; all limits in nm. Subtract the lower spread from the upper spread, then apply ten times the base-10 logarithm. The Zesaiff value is -7.2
